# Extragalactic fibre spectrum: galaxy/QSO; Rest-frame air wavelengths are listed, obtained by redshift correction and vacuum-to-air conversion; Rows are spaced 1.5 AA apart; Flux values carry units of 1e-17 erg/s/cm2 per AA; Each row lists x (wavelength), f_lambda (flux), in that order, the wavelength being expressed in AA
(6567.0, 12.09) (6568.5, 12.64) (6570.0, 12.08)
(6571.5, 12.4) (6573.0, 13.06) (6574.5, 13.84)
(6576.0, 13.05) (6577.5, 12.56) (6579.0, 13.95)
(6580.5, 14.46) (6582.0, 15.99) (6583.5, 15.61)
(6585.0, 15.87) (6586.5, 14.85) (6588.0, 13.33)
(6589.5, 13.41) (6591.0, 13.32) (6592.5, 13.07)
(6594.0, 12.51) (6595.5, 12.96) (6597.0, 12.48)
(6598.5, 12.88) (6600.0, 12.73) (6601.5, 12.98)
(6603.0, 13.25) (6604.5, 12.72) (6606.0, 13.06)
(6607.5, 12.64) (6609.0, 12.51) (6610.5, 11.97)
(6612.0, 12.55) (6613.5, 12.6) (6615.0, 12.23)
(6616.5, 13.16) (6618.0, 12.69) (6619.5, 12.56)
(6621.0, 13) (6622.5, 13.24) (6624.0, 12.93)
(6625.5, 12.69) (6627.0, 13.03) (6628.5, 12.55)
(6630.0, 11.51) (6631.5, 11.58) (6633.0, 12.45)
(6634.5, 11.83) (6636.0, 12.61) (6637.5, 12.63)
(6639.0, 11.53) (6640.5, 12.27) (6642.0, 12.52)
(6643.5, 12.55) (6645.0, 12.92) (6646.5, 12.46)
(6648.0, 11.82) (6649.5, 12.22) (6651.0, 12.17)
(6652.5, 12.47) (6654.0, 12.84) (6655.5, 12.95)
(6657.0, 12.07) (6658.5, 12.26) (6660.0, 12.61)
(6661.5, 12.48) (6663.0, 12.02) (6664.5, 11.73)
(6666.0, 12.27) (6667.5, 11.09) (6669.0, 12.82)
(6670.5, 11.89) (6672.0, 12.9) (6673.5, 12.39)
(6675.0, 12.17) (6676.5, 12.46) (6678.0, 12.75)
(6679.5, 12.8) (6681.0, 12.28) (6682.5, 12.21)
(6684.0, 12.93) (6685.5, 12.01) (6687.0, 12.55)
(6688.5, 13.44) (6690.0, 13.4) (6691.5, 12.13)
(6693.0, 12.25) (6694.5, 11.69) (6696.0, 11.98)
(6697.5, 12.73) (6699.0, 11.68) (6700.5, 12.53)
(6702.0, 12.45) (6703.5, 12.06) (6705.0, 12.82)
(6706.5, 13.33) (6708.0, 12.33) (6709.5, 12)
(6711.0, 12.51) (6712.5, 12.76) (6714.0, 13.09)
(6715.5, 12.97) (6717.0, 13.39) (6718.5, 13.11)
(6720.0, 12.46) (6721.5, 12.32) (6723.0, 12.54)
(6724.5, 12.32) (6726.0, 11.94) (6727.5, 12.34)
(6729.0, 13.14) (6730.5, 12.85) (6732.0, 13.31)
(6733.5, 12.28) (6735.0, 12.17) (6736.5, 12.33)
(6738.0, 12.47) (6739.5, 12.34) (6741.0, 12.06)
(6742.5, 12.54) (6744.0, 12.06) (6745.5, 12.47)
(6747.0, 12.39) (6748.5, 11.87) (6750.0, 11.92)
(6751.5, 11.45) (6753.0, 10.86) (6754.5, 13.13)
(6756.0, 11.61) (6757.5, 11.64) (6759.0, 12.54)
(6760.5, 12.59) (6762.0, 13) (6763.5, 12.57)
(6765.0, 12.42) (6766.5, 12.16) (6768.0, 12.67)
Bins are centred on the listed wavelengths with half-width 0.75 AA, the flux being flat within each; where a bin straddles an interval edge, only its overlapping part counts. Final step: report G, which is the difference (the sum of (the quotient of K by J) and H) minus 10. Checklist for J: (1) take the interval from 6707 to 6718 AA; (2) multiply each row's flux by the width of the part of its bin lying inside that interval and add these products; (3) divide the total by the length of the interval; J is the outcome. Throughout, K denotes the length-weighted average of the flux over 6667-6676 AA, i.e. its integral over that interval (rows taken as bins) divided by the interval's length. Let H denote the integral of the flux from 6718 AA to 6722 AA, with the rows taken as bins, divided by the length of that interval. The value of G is 3.6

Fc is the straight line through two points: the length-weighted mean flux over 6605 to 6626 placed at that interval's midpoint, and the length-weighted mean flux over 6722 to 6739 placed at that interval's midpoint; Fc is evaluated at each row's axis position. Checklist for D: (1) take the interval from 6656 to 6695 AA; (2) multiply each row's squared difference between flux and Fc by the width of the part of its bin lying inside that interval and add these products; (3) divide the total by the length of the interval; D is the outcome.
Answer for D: 0.31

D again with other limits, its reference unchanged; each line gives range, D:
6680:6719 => 0.28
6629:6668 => 0.38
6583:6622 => 0.92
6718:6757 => 0.31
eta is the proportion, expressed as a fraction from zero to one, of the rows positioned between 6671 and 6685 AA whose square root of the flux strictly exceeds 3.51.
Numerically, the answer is 0.67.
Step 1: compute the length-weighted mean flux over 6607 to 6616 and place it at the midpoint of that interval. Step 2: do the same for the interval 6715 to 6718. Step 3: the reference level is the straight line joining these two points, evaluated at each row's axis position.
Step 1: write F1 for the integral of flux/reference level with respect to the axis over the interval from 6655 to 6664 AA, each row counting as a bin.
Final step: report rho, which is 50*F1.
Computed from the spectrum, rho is 435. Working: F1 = 9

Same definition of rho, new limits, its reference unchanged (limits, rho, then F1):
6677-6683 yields 291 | 6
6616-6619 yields 155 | 3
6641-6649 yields 393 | 8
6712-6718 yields 297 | 6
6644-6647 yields 150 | 3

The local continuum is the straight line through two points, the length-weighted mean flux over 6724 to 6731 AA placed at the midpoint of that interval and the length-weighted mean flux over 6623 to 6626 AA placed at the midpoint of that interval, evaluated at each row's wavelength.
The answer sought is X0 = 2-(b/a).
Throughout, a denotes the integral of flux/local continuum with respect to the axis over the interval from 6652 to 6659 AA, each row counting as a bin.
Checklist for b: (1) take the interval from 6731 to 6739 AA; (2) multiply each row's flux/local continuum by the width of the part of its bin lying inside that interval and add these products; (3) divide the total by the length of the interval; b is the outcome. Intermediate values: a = 6.9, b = 1.00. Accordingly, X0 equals 1.85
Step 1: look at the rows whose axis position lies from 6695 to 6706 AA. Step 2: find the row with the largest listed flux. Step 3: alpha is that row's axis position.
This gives 6705.0 AA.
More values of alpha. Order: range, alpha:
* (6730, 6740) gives 6732.0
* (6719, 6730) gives 6729.0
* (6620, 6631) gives 6622.5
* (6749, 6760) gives 6754.5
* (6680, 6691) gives 6688.5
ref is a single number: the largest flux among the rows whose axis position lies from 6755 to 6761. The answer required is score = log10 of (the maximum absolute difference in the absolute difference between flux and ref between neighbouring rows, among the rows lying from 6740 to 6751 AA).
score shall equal -0.28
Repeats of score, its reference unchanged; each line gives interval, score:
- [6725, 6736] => -0.34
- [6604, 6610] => -0.38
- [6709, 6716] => -0.29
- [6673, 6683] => -0.54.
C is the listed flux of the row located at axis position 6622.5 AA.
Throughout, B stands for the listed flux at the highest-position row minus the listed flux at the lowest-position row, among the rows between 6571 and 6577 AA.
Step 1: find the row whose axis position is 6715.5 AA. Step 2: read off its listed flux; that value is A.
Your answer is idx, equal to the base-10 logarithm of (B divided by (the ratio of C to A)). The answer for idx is -0.20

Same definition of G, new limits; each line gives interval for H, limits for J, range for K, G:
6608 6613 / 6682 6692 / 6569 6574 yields 3.4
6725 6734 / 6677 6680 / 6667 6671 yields 3.6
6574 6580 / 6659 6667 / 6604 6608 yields 4.4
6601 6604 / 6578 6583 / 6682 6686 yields 3.9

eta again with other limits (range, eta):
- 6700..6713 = 0.78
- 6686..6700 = 0.44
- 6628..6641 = 0.44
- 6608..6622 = 0.78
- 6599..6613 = 0.89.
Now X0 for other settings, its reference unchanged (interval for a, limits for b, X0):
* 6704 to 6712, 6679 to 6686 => 1.88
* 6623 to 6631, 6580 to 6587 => 1.85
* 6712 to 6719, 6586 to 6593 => 1.86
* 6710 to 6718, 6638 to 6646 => 1.88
